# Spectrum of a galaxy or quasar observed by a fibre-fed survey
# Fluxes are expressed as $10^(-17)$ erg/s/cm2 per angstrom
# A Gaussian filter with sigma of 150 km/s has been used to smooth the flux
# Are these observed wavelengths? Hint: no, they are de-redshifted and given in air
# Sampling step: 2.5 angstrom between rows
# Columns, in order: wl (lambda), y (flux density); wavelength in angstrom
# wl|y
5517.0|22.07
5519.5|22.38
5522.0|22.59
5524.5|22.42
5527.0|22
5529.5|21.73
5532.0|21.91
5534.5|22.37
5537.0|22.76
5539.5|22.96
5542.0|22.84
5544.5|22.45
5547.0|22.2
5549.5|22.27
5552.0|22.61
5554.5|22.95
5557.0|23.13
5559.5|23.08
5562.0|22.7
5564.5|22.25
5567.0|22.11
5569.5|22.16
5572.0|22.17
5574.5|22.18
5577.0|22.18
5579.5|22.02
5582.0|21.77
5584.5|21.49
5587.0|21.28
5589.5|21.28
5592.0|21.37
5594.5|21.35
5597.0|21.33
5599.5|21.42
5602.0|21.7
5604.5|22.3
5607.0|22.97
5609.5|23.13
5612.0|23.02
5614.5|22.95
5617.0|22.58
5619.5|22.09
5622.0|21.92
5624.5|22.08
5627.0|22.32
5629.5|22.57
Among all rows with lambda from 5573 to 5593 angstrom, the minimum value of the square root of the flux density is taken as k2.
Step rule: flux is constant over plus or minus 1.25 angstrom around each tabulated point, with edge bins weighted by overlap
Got 4.61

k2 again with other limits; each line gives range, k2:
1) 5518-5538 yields 4.66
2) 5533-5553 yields 4.71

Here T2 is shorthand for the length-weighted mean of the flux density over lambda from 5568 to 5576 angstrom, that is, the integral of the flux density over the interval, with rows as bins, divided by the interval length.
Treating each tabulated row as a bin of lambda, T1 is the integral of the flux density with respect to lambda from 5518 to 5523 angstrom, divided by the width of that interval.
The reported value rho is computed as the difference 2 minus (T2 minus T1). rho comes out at 2.3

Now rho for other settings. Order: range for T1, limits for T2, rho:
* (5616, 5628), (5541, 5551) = 1.8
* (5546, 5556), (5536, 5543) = 1.7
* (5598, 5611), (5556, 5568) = 1.6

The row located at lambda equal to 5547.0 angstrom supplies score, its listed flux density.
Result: 22.2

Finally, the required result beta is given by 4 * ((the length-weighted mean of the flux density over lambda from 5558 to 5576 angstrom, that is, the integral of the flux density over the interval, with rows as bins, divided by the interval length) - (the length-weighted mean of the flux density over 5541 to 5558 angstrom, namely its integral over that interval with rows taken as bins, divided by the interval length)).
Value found -1.0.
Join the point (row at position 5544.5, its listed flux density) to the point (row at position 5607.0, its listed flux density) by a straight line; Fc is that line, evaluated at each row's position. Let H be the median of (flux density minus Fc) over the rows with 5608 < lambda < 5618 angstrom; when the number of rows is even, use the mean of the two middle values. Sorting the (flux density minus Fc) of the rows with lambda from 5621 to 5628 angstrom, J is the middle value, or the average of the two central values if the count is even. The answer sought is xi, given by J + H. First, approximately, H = 0.0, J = -1.0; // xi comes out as -1.07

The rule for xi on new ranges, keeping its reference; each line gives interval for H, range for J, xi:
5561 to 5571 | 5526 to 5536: -0.80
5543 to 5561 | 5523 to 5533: -0.27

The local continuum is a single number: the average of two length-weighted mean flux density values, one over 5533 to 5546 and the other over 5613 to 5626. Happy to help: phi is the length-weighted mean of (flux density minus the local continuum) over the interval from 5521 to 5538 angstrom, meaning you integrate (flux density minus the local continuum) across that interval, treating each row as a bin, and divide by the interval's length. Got -0.25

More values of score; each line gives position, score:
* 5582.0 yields 21.77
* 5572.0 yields 22.17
